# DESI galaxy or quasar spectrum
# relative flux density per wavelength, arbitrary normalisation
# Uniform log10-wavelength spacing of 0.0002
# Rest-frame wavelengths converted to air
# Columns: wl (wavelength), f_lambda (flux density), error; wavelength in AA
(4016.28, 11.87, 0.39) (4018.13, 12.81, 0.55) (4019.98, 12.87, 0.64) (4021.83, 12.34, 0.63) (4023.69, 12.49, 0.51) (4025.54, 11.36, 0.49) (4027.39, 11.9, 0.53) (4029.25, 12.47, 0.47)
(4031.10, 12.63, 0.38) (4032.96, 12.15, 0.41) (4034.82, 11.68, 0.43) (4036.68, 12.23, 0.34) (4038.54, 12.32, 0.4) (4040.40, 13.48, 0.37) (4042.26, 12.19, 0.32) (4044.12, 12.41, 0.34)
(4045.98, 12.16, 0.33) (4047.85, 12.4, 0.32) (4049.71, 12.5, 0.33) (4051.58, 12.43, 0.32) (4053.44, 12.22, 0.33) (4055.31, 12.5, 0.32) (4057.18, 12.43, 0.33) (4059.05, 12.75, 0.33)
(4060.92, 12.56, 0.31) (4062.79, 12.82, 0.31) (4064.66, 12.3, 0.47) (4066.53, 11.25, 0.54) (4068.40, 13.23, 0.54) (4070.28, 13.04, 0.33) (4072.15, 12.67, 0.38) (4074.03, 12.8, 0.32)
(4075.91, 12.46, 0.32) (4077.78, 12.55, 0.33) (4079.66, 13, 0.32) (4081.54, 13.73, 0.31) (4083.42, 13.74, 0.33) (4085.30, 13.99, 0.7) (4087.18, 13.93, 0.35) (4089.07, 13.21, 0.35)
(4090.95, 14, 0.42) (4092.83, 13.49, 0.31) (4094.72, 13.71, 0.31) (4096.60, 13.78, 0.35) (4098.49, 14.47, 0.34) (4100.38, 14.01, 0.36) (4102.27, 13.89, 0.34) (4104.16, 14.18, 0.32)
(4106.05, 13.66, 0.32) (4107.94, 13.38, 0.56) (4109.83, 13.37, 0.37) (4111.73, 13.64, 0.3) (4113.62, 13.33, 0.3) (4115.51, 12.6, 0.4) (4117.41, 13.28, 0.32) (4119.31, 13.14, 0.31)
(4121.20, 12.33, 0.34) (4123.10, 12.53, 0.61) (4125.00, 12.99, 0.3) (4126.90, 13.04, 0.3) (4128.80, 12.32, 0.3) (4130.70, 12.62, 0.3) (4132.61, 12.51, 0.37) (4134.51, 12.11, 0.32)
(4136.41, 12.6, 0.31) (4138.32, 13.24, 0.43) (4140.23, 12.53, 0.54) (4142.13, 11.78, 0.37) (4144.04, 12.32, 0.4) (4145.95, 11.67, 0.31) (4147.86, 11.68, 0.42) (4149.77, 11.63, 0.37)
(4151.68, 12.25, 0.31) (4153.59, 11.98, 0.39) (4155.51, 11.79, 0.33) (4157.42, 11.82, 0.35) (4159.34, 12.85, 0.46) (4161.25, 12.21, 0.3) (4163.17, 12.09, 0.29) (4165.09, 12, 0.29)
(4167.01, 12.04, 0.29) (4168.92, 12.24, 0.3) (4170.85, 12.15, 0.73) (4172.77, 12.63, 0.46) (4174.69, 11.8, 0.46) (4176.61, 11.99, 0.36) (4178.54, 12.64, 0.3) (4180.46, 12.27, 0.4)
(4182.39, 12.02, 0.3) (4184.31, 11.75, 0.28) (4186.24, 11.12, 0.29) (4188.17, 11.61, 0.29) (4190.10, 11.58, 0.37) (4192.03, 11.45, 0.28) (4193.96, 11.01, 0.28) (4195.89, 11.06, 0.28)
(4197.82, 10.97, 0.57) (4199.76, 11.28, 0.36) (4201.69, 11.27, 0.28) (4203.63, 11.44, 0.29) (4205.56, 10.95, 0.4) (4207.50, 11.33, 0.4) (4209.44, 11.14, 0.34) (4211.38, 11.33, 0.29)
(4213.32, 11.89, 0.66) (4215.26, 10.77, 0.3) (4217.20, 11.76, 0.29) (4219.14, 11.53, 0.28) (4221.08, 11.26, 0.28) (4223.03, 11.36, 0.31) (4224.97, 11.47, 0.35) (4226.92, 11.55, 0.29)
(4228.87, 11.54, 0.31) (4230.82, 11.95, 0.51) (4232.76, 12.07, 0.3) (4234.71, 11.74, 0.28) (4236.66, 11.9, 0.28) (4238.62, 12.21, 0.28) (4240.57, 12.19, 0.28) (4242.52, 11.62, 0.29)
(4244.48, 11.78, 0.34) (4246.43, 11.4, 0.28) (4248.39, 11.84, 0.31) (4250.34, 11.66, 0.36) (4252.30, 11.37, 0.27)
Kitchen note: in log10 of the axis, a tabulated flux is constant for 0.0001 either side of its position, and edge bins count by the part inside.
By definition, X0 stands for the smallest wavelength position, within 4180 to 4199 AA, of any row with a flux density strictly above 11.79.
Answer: 4180.46 AA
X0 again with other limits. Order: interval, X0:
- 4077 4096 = 4077.78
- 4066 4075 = 4068.40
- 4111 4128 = 4111.73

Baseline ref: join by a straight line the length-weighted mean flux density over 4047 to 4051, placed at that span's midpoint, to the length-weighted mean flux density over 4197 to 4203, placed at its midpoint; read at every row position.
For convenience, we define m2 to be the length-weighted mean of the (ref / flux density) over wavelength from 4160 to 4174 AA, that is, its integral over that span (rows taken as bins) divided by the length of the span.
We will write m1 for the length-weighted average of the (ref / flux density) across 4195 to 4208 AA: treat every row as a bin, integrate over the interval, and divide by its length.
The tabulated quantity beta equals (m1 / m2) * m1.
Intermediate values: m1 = 1.00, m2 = 0.94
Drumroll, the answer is 1.06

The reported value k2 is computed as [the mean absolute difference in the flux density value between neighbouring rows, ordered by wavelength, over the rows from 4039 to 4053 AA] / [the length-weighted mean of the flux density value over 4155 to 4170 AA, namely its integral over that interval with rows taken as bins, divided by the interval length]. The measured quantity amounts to 0.030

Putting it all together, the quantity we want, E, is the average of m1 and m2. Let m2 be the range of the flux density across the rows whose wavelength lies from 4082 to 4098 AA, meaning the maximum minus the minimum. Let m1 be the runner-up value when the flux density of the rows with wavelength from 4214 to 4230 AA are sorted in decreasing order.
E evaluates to 6.17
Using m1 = 11.55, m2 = 0.79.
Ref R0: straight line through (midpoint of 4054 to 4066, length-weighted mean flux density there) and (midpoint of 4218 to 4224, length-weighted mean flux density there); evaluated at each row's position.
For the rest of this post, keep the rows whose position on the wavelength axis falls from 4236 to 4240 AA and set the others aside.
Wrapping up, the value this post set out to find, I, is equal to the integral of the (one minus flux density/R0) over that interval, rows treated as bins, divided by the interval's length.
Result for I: -0.07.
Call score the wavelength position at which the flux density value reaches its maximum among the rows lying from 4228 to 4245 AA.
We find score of 4238.62 AA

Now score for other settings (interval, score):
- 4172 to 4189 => 4178.54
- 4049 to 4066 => 4062.79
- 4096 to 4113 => 4098.49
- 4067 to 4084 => 4083.42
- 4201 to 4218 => 4213.32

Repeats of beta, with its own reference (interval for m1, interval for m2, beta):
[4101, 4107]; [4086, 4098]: 0.84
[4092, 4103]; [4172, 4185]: 0.80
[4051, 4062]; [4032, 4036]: 0.94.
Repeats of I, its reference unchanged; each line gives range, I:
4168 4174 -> -0.05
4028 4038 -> 0.04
